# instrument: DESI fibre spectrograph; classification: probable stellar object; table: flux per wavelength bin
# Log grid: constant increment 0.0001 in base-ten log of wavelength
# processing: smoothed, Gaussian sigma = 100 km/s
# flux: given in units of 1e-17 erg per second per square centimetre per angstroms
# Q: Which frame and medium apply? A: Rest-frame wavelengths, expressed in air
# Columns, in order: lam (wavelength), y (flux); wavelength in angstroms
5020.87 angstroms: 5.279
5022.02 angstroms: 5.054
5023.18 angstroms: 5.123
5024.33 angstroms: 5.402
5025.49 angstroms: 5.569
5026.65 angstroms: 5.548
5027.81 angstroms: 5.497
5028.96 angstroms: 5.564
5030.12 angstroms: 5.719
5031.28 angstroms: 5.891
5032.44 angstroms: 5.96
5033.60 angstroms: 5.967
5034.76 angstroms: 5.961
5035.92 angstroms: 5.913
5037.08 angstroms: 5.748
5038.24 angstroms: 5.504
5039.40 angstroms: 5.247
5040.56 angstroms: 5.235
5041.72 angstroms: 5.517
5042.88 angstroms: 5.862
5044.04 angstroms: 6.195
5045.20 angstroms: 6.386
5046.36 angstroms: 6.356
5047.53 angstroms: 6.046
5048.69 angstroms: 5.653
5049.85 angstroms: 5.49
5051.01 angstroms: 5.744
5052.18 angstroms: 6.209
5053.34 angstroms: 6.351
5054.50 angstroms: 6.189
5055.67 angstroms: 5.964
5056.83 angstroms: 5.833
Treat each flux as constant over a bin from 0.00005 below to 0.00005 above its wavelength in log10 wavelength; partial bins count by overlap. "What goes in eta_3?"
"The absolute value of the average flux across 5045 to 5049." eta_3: 6.11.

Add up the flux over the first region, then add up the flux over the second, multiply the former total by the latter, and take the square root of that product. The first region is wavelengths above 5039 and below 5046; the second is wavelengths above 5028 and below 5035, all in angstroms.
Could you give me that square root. 35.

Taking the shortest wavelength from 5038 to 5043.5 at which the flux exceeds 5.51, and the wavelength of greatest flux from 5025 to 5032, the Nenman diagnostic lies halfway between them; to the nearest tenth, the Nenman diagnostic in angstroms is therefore 5036.5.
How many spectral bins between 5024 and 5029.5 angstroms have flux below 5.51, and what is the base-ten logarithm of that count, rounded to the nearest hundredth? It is 0.30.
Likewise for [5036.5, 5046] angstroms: 0.48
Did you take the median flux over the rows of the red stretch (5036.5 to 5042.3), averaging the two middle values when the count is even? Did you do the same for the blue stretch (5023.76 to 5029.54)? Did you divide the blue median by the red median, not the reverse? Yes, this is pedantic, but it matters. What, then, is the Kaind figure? 1.01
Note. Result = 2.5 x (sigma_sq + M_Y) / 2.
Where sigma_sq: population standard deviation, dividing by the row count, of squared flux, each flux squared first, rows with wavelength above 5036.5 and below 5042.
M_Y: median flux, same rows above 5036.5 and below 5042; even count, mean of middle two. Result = 9.5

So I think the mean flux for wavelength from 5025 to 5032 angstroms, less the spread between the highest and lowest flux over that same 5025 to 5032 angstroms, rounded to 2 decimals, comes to 5.24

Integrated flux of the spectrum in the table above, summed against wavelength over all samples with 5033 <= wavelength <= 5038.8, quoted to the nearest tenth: 33.7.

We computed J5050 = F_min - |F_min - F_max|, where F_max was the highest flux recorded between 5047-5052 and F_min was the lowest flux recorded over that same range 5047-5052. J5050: 4.9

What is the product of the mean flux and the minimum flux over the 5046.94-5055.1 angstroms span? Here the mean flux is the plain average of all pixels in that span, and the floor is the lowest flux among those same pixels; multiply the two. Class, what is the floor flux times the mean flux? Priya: 33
